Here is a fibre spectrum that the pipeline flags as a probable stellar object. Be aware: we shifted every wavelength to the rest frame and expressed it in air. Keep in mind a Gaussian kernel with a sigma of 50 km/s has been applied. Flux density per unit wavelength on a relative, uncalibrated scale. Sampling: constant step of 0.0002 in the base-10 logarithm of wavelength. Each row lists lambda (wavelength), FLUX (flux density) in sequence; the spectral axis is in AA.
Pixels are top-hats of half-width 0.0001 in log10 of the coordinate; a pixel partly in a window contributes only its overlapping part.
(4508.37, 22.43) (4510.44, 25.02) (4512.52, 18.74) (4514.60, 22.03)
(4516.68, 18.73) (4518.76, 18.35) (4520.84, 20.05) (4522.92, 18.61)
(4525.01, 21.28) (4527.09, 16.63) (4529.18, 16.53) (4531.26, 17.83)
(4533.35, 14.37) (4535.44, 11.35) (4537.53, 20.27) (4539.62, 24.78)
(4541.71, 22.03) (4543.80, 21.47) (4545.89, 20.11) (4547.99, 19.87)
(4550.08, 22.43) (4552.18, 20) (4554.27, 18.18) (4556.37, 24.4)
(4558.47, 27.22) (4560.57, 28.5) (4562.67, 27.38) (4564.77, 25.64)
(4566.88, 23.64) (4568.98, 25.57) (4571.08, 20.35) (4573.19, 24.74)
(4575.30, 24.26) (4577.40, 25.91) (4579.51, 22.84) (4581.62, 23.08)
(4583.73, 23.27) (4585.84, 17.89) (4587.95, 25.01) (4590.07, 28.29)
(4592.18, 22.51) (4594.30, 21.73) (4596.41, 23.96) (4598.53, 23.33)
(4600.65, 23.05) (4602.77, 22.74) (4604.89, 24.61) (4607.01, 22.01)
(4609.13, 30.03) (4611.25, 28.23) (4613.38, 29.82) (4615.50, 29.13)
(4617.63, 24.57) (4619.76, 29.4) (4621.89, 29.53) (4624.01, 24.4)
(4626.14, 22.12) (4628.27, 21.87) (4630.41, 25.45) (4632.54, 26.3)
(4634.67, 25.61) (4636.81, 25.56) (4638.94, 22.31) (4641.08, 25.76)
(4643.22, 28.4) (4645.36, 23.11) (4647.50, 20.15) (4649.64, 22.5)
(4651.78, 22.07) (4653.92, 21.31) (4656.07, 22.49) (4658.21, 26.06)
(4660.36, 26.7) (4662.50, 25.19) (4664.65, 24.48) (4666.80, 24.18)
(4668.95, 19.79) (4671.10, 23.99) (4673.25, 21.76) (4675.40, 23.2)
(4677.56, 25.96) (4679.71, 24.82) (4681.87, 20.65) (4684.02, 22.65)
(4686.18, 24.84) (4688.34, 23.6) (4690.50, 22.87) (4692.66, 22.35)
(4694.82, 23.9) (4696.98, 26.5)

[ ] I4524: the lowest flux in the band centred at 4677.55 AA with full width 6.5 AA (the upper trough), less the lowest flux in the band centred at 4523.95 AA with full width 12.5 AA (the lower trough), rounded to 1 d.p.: 6.7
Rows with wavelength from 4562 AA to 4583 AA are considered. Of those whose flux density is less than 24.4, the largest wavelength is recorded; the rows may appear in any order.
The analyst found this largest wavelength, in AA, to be 4581.62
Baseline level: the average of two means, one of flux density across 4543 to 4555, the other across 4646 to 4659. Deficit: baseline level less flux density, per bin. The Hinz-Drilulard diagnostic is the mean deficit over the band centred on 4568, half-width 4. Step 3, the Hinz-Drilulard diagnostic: -2.41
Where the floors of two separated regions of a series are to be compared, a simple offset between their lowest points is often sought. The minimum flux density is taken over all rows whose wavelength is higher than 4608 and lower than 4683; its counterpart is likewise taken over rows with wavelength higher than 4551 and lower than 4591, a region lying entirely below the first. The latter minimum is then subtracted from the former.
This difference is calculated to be 1.9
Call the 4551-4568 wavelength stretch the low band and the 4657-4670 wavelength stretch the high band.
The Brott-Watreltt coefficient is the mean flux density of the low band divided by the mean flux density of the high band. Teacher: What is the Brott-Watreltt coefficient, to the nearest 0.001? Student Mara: 0.999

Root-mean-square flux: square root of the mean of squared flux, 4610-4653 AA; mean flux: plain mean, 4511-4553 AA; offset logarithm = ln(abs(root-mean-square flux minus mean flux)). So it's 1.8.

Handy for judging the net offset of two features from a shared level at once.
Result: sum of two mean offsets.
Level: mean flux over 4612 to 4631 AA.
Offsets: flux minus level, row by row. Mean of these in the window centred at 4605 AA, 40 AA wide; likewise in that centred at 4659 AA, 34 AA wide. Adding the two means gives -3.8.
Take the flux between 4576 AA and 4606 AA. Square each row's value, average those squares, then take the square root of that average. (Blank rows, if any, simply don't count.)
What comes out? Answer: 23.5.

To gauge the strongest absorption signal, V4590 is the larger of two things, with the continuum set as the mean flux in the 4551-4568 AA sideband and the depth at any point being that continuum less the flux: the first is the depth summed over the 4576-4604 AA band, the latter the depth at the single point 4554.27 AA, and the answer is 13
